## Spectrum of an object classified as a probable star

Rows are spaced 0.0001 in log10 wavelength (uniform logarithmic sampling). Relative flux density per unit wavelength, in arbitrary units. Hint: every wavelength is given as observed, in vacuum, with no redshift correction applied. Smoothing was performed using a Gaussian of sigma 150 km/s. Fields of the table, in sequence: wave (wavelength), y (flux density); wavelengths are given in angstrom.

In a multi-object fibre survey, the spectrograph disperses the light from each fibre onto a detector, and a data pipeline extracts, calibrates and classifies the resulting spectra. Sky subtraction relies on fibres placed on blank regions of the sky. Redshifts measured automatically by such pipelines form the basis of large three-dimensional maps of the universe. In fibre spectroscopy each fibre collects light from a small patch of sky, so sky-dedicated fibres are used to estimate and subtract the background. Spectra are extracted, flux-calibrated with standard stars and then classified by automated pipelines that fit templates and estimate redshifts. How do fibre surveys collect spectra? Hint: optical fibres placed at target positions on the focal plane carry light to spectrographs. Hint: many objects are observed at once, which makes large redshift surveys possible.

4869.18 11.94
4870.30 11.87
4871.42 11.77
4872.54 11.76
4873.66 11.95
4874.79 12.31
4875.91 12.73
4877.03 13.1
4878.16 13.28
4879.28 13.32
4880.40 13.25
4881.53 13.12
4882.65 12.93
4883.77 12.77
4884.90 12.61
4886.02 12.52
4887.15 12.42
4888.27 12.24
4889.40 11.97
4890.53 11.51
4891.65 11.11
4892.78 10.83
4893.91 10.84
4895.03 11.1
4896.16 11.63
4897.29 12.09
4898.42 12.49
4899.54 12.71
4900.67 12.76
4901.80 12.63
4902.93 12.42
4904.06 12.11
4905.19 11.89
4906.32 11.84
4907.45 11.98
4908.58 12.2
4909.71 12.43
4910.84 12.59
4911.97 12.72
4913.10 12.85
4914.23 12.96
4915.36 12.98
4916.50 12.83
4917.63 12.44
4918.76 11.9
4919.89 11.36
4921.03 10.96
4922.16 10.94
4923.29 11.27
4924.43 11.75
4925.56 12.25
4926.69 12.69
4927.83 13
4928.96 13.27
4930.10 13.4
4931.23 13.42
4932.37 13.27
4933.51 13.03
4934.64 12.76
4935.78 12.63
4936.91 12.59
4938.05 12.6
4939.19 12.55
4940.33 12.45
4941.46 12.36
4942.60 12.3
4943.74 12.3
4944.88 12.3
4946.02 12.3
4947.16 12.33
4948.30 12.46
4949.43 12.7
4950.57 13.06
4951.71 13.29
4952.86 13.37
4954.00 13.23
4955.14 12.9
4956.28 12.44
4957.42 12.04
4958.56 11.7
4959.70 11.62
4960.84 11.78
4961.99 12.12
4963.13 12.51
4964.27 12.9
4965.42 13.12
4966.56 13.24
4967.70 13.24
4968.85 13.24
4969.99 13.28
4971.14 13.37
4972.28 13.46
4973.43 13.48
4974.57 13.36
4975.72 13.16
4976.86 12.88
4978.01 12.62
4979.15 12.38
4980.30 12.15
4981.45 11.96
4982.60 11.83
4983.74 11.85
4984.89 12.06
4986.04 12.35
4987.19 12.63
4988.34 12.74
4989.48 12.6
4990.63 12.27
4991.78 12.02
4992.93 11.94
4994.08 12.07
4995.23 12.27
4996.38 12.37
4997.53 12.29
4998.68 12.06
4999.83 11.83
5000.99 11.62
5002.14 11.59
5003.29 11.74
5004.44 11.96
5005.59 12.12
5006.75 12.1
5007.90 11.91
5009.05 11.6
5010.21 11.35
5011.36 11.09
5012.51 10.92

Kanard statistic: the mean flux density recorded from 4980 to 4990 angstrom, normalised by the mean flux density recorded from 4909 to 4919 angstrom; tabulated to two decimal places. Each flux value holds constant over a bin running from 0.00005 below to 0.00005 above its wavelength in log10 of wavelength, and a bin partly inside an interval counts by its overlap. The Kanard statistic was 0.97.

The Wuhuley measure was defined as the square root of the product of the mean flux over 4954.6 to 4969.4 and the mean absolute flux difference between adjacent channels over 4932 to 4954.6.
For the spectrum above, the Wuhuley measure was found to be 1.20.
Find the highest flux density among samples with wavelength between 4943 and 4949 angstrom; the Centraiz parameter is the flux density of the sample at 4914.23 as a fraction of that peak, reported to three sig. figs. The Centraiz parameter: 1.04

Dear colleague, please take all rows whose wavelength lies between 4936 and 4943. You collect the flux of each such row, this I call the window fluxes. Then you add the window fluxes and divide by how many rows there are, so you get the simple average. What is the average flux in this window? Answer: 12.5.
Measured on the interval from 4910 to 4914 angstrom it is 12.7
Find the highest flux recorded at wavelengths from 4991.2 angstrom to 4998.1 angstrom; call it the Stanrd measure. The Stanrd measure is 12.37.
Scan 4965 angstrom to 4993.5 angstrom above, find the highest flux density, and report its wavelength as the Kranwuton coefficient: 4973.43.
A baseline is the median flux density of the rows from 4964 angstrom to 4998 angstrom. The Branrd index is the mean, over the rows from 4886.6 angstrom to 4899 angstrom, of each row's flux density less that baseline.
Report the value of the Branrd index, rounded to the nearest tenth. -1.0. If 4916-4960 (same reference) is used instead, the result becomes -0.1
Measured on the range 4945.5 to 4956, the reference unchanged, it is 0.2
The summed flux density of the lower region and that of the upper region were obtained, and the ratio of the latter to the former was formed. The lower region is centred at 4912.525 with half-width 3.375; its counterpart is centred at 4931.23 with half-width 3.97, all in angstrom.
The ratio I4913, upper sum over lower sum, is 1.2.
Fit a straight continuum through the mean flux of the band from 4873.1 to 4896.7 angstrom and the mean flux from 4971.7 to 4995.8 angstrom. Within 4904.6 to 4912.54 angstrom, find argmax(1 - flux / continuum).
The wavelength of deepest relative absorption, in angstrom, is 4906.32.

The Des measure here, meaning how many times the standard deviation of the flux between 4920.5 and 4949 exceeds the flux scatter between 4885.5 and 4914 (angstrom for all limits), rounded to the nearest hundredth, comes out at 1.10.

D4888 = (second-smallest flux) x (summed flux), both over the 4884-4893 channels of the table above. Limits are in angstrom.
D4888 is 1058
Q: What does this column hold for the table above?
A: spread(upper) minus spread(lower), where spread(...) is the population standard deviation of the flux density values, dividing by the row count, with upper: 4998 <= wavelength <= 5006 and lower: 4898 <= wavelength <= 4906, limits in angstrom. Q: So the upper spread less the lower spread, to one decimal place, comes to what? -0.1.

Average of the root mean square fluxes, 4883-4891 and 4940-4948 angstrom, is 12.3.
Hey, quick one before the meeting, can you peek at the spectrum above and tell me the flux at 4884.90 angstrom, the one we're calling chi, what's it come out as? 12.61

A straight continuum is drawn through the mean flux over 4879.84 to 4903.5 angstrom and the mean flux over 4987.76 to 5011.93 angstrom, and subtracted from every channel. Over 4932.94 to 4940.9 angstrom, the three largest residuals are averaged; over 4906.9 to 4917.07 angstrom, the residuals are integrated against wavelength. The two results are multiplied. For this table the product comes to 3.3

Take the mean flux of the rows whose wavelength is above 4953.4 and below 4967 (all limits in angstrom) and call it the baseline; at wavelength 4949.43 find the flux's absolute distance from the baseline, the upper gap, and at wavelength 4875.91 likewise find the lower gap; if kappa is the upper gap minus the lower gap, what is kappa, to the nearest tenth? 0.0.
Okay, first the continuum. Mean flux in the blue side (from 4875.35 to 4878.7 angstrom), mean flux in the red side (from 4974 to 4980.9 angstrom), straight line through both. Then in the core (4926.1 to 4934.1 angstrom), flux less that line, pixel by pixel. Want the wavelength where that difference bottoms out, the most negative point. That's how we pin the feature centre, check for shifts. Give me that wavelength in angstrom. 4926.69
